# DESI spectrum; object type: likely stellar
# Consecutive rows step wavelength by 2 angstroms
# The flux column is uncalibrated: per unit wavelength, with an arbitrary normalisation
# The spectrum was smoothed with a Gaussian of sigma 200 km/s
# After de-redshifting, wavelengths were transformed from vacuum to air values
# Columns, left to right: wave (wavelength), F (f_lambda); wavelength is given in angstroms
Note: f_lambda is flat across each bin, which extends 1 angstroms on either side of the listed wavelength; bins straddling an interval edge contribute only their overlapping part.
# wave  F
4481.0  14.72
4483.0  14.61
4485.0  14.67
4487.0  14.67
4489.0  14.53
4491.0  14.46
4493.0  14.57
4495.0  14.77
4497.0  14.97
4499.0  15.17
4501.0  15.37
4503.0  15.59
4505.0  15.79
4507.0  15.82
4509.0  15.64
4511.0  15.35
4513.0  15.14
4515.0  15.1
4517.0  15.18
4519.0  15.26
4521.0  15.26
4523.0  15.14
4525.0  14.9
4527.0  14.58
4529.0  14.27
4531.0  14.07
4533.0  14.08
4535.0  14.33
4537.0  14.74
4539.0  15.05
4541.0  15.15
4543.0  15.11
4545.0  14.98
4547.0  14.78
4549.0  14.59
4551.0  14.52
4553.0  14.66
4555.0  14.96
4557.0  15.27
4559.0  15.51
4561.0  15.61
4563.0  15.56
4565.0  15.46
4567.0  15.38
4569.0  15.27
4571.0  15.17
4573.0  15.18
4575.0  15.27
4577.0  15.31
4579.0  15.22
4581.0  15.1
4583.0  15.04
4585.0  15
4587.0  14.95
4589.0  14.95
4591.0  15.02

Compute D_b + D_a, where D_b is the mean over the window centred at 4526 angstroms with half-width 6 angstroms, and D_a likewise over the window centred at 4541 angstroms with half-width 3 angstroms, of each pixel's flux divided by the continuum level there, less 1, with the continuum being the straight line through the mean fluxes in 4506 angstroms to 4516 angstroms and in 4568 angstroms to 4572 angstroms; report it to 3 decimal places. -0.057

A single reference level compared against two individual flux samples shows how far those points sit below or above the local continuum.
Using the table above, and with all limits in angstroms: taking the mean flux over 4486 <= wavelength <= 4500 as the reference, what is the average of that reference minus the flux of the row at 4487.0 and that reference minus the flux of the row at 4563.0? -0.38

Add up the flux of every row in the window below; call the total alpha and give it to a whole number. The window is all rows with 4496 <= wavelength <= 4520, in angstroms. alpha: 184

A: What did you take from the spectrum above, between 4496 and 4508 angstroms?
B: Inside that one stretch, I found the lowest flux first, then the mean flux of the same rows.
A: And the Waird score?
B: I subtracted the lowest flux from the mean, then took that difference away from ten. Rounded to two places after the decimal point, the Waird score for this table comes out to 9.52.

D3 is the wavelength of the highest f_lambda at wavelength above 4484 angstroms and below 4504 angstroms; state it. 4503.0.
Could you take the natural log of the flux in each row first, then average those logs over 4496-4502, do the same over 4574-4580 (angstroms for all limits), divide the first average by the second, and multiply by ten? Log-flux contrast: 10.0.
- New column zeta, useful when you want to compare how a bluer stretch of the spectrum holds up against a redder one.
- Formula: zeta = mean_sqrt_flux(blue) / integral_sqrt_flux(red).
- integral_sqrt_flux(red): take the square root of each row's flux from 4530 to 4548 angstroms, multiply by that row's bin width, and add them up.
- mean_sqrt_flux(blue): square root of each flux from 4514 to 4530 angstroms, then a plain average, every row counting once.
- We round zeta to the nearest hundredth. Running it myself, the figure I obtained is 0.06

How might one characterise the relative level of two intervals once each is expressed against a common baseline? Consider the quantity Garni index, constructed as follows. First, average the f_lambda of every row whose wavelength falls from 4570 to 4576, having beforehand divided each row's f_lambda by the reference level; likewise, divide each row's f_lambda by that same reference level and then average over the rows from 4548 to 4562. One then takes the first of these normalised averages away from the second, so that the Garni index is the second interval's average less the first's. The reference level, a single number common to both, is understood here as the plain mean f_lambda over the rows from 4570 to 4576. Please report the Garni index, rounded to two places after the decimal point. -0.01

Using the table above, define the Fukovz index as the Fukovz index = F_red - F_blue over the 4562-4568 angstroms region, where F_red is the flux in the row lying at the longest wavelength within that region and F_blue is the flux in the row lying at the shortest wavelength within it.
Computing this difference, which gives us -0.2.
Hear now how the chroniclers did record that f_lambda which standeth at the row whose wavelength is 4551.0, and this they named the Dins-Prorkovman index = 14.52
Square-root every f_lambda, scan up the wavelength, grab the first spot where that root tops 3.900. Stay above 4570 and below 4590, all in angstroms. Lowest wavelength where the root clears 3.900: 4575.0 angstroms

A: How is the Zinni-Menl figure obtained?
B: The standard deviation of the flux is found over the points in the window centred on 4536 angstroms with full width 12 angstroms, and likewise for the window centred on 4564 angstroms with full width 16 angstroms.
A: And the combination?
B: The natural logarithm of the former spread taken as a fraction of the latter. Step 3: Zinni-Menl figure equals 1.1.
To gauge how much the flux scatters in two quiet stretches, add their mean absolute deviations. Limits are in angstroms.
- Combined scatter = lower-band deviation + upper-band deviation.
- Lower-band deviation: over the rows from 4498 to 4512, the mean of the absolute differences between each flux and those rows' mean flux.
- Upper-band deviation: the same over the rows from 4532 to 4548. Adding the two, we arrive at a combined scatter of 0.50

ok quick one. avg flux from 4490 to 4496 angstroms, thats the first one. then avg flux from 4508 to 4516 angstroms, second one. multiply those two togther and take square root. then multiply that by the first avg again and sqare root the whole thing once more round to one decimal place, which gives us 14.8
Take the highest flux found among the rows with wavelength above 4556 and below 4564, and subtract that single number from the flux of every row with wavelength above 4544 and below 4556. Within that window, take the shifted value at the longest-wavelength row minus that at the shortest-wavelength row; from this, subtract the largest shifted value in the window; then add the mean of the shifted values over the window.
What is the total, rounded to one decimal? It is -0.3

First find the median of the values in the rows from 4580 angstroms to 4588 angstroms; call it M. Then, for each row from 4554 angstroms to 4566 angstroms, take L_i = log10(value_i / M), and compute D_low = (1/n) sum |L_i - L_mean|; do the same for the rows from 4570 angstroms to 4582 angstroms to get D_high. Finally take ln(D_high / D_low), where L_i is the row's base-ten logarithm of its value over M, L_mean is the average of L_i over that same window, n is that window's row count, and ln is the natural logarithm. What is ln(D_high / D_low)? -1.2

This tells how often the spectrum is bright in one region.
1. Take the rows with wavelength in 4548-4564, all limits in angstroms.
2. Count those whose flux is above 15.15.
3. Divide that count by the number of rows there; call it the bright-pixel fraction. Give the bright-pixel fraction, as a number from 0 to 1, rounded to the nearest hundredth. 0.50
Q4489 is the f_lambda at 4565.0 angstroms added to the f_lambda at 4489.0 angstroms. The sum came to 30.0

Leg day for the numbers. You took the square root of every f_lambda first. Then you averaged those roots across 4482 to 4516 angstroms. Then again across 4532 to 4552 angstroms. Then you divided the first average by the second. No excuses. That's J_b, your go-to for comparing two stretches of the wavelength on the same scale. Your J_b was 1.01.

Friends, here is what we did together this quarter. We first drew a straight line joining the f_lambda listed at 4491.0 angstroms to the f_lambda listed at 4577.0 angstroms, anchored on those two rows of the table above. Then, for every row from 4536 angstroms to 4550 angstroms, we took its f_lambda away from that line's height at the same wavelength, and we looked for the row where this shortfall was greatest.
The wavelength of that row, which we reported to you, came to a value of 4549.0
